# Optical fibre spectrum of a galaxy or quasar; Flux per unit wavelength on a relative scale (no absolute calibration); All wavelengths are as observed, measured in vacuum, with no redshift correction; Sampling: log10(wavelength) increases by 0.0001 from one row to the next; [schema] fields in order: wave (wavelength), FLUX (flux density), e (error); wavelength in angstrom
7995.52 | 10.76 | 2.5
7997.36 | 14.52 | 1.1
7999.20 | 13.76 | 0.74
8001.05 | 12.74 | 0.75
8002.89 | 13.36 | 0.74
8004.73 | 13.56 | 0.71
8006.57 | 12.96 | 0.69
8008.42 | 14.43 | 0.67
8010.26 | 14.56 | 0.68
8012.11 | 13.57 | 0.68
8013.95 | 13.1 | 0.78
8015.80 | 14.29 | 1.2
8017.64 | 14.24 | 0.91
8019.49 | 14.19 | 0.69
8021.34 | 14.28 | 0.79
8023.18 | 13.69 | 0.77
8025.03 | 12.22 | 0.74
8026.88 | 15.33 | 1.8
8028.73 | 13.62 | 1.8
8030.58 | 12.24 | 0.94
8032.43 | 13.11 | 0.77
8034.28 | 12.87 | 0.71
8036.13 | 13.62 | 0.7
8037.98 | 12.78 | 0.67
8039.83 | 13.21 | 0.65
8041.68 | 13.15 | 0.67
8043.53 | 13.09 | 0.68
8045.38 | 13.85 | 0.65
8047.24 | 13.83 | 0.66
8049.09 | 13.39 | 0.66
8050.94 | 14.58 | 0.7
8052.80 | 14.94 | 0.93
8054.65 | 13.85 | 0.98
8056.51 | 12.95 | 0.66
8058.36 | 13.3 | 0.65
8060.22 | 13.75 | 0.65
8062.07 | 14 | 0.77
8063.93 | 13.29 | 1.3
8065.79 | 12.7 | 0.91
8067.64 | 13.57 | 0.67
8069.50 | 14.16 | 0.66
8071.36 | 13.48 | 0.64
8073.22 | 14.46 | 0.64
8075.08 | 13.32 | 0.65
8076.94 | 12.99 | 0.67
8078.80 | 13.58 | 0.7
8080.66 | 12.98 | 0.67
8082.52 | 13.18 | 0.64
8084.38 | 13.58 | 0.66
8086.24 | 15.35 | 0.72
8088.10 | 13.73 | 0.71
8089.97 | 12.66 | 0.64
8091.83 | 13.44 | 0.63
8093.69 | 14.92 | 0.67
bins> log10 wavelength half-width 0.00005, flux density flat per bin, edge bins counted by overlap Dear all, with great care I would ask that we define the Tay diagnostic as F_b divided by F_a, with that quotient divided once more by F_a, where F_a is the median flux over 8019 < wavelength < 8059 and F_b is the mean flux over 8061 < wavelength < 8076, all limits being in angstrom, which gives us 0.0747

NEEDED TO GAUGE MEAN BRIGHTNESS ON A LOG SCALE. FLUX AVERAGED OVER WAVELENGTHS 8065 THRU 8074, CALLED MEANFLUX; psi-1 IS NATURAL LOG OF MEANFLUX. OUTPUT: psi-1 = 2.62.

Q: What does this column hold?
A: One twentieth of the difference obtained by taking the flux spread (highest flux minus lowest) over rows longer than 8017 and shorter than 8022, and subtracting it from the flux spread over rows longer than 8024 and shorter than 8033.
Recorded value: 0.15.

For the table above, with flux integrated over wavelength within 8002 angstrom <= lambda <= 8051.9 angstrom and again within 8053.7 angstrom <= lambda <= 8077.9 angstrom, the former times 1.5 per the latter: 3.1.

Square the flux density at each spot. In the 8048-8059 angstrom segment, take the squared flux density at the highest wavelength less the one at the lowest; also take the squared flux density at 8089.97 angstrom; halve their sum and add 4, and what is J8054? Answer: 83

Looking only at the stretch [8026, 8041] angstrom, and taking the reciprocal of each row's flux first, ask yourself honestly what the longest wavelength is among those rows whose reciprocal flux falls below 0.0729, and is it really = 8026.88 angstrom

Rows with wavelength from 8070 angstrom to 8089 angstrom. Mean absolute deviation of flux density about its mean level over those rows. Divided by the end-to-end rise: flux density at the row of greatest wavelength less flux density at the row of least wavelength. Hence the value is 2.0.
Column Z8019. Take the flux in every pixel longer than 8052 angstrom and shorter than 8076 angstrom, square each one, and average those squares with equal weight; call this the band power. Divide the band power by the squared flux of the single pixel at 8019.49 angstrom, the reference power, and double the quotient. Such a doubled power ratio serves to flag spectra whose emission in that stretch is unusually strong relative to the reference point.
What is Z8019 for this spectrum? 1.86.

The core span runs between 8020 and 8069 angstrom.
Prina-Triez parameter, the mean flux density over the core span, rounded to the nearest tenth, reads 13.5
